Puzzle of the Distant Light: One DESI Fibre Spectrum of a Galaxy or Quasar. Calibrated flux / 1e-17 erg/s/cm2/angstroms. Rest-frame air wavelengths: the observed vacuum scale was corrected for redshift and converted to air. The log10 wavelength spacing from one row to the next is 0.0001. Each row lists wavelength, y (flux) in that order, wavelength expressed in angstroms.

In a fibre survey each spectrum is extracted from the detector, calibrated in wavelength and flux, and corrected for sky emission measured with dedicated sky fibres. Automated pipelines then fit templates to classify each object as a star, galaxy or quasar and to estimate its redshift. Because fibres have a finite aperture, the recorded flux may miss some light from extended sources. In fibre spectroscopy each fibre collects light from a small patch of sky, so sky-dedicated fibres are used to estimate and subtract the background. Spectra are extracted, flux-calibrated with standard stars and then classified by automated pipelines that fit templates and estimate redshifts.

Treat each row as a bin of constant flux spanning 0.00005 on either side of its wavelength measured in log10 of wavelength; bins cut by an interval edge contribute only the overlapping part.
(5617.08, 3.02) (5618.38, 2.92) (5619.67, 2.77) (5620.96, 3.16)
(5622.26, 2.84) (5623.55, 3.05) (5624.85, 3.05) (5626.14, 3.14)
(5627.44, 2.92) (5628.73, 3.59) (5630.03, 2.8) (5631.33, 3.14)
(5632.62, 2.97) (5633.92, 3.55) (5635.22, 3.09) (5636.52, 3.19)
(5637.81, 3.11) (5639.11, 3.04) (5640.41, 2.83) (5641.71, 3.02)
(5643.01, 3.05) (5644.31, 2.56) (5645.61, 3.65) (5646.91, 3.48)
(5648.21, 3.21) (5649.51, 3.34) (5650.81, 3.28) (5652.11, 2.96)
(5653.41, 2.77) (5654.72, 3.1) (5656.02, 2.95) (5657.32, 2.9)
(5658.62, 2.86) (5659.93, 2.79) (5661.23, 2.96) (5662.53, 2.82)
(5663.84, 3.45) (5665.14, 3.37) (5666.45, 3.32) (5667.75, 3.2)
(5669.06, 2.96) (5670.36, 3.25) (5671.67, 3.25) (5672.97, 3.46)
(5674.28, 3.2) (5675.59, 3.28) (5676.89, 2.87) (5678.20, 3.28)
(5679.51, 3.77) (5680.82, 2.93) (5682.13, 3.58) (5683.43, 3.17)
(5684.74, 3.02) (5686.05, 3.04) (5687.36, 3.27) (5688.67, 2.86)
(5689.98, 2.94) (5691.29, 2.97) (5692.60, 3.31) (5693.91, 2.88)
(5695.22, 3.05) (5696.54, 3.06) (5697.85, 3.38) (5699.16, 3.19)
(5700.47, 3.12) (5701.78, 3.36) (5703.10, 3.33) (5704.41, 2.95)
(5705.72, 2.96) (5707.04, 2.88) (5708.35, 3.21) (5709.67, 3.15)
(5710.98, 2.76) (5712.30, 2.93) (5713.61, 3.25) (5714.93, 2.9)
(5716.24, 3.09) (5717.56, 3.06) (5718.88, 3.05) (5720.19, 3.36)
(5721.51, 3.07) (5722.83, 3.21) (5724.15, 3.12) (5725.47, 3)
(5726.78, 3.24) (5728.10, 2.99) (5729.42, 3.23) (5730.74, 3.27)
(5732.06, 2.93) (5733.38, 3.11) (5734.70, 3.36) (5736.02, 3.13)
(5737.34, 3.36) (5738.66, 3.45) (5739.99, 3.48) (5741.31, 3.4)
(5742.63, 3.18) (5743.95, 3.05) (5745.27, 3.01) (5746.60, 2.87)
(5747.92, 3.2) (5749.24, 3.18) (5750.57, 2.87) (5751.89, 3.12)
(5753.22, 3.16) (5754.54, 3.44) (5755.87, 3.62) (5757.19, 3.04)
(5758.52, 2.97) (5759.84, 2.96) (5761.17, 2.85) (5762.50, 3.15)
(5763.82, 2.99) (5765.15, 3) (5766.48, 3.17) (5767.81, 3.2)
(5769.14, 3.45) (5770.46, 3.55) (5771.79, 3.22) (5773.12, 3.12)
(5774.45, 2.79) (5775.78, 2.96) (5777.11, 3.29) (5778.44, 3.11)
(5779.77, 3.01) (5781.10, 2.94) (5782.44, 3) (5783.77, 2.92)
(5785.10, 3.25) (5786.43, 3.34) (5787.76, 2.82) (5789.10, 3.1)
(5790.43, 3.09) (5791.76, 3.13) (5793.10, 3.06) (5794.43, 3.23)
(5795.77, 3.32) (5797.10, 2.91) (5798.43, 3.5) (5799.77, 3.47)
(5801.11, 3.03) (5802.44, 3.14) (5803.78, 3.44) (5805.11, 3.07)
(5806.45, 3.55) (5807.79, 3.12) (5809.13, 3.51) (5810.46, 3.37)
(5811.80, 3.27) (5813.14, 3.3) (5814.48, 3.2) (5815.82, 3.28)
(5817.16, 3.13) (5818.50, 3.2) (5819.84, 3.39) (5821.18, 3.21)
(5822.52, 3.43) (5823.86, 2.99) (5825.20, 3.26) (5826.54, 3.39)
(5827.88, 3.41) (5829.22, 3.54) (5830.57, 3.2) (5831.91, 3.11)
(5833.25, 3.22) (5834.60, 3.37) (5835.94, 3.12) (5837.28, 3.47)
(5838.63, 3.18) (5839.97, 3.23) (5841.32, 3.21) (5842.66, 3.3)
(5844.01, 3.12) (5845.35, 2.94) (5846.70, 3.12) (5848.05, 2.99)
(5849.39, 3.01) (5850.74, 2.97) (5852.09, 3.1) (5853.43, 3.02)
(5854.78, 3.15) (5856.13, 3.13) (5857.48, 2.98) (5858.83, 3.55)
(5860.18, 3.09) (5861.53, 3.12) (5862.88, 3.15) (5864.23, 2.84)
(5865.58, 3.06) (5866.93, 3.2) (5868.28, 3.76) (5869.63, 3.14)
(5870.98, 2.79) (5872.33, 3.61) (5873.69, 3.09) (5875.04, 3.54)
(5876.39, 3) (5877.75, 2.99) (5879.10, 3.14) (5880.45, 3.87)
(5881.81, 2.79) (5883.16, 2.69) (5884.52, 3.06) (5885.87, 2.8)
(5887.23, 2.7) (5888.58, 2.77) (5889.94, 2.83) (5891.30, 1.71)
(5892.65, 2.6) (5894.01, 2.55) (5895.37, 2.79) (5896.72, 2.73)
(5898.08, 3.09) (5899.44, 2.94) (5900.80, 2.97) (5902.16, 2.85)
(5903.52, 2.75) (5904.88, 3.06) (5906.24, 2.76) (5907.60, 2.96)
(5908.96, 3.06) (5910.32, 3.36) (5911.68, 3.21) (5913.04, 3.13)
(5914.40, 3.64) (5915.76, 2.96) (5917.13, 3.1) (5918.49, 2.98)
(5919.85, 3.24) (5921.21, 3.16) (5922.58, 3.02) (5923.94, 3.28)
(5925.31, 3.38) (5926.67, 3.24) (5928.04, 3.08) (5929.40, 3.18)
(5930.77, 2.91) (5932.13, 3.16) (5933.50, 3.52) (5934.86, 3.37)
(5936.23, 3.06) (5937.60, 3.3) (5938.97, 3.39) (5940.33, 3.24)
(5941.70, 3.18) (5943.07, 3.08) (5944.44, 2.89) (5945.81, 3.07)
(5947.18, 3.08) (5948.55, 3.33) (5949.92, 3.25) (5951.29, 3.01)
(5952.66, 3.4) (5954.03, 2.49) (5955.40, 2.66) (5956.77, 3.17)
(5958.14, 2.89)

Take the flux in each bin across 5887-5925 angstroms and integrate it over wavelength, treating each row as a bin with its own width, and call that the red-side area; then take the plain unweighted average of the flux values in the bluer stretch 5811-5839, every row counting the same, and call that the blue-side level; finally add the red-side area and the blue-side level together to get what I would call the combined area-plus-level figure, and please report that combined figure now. 115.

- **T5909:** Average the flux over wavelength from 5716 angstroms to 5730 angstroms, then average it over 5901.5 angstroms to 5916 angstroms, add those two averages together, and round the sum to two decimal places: 6.20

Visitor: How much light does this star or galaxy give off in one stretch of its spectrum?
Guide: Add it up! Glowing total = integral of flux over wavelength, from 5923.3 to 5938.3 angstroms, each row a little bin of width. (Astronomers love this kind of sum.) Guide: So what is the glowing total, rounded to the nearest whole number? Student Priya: 48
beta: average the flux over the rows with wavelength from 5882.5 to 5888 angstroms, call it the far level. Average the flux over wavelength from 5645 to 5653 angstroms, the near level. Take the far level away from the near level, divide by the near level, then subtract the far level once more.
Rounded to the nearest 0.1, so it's -2.7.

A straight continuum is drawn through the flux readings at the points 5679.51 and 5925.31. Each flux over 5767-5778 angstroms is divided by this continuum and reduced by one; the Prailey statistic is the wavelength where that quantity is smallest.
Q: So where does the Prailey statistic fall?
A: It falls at 5774.45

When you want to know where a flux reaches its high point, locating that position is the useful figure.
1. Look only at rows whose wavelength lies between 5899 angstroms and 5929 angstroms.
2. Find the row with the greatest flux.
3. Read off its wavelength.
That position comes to 5914.40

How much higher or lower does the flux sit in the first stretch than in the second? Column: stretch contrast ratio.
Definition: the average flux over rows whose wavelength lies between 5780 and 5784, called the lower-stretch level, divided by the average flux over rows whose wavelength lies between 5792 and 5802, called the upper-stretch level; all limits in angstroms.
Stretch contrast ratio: 0.92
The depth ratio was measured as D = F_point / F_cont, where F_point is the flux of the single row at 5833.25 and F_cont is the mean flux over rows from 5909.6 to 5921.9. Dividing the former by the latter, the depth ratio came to 1.01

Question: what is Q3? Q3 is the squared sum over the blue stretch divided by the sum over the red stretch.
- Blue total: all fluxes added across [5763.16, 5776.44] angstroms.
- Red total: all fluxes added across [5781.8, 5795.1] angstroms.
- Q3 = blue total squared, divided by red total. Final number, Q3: 32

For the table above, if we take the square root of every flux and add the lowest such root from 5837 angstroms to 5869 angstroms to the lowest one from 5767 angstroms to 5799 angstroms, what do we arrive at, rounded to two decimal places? 3.36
